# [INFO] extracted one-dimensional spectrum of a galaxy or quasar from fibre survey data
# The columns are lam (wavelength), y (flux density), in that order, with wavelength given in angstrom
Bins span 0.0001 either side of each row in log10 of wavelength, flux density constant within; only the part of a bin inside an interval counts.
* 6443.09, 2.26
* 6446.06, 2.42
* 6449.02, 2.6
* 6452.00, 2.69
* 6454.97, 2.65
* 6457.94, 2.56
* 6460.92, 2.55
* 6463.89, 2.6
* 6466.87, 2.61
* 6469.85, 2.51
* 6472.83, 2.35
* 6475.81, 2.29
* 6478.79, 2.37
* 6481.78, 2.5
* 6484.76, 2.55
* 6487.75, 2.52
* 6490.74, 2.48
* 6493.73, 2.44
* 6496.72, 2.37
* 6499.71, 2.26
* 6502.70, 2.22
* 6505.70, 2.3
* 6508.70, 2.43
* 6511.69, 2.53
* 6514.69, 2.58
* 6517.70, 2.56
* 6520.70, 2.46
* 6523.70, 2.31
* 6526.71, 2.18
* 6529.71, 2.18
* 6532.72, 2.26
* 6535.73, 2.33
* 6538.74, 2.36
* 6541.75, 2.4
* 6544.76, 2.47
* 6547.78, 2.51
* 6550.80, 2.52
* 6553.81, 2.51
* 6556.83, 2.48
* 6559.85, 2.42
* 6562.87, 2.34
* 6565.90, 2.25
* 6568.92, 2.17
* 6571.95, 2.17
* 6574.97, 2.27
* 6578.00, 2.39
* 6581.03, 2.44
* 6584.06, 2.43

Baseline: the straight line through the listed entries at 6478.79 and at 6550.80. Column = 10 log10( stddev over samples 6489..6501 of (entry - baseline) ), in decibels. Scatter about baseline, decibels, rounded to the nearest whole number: -10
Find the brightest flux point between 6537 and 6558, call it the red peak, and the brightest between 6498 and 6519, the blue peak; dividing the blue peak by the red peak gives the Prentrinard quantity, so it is 1.02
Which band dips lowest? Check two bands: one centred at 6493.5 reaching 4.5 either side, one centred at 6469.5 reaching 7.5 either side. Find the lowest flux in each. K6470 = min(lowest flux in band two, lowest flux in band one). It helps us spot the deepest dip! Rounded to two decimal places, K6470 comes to 2.29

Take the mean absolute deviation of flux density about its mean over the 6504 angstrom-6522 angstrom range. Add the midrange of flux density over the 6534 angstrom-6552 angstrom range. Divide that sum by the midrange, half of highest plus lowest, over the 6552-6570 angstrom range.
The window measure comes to 1.07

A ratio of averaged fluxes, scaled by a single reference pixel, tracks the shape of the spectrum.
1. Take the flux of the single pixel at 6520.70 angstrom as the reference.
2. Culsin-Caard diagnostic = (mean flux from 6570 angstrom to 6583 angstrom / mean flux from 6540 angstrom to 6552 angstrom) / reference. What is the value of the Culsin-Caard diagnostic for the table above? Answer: 0.381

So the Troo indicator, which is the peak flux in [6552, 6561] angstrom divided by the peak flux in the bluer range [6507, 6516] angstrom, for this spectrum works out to 0.97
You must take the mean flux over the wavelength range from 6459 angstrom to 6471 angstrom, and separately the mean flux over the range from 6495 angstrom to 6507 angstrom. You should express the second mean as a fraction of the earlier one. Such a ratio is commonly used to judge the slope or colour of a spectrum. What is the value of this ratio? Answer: 0.89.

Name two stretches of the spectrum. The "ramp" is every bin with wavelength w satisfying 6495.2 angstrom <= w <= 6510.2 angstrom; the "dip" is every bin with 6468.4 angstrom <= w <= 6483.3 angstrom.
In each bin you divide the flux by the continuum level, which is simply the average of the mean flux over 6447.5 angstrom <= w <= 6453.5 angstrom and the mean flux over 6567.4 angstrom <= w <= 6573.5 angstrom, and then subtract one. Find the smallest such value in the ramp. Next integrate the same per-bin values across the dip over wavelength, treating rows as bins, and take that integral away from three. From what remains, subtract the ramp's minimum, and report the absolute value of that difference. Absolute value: 3.1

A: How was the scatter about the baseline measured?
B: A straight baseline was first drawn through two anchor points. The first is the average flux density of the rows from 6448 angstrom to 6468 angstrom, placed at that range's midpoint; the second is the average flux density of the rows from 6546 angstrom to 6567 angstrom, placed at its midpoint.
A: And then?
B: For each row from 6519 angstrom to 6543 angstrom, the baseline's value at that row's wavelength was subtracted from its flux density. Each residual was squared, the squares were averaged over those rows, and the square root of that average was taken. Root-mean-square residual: 0.19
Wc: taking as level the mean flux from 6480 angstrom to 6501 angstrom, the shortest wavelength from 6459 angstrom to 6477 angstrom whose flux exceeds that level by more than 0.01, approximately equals 6460.92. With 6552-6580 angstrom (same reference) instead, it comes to 6553.81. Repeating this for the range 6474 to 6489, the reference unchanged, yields 6481.78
